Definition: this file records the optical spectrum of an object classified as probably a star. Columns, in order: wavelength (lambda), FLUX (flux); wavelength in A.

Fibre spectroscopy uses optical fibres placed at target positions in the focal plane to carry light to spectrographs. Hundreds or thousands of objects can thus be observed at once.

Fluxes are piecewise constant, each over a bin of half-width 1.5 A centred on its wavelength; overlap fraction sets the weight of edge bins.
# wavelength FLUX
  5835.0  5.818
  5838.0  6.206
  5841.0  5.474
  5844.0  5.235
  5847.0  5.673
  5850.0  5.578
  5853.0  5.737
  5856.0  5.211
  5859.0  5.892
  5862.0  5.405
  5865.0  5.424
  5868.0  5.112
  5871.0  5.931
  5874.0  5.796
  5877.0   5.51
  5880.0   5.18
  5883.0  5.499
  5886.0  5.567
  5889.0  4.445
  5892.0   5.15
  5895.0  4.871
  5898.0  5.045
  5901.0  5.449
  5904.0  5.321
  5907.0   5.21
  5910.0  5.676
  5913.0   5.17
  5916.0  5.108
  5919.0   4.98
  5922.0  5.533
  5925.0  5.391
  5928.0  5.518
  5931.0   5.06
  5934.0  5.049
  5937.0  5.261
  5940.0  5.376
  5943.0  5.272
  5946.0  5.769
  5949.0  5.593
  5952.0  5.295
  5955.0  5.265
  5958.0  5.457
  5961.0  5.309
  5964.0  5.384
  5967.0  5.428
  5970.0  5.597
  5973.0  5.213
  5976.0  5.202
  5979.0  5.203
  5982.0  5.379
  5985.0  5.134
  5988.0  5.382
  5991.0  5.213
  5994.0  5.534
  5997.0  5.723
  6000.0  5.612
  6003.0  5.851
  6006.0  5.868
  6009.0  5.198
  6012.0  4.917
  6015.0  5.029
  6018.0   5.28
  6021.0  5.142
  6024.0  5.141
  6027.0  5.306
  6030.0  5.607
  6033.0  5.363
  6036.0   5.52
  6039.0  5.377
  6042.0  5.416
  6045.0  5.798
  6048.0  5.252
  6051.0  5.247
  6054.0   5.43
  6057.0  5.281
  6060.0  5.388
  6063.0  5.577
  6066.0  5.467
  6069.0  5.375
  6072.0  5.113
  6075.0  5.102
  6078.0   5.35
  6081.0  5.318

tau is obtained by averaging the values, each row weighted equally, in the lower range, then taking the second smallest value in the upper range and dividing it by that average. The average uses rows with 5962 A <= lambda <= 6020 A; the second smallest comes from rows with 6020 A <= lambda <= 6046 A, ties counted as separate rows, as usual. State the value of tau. 0.96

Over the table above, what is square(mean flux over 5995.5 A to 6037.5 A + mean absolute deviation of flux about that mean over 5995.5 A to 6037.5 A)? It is 32.0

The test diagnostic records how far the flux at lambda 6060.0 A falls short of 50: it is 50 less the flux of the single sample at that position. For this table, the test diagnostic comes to 44.6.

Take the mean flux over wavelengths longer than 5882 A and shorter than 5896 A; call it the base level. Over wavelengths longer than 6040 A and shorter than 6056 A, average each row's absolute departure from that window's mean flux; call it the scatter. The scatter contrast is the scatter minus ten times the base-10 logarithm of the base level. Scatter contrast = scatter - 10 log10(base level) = -6.93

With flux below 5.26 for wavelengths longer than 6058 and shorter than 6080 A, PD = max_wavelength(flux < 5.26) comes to 6075.0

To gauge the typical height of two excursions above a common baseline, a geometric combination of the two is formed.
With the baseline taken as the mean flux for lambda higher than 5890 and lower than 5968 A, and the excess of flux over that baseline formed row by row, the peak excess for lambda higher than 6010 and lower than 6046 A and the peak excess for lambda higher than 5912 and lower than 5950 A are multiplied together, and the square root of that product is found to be 0.48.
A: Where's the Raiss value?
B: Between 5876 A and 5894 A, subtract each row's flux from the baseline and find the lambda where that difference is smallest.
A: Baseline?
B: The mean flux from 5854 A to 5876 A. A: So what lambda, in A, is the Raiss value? 5886.0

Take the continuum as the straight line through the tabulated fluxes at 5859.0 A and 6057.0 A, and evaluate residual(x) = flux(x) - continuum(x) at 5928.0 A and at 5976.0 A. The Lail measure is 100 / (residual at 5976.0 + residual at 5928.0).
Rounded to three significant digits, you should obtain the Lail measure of -204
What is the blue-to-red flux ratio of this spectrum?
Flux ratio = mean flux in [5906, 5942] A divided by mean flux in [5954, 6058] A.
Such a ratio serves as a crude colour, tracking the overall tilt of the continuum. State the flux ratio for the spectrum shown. 0.98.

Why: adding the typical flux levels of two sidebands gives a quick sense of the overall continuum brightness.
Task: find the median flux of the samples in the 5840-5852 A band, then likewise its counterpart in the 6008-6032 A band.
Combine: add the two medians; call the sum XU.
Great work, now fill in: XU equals 10.70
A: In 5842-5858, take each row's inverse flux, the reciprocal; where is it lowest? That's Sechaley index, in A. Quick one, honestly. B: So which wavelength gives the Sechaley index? 5853.0 A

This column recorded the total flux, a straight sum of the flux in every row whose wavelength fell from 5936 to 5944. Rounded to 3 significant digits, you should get 15.9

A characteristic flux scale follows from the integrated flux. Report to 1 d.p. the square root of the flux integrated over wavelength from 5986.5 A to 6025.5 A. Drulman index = 14.5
